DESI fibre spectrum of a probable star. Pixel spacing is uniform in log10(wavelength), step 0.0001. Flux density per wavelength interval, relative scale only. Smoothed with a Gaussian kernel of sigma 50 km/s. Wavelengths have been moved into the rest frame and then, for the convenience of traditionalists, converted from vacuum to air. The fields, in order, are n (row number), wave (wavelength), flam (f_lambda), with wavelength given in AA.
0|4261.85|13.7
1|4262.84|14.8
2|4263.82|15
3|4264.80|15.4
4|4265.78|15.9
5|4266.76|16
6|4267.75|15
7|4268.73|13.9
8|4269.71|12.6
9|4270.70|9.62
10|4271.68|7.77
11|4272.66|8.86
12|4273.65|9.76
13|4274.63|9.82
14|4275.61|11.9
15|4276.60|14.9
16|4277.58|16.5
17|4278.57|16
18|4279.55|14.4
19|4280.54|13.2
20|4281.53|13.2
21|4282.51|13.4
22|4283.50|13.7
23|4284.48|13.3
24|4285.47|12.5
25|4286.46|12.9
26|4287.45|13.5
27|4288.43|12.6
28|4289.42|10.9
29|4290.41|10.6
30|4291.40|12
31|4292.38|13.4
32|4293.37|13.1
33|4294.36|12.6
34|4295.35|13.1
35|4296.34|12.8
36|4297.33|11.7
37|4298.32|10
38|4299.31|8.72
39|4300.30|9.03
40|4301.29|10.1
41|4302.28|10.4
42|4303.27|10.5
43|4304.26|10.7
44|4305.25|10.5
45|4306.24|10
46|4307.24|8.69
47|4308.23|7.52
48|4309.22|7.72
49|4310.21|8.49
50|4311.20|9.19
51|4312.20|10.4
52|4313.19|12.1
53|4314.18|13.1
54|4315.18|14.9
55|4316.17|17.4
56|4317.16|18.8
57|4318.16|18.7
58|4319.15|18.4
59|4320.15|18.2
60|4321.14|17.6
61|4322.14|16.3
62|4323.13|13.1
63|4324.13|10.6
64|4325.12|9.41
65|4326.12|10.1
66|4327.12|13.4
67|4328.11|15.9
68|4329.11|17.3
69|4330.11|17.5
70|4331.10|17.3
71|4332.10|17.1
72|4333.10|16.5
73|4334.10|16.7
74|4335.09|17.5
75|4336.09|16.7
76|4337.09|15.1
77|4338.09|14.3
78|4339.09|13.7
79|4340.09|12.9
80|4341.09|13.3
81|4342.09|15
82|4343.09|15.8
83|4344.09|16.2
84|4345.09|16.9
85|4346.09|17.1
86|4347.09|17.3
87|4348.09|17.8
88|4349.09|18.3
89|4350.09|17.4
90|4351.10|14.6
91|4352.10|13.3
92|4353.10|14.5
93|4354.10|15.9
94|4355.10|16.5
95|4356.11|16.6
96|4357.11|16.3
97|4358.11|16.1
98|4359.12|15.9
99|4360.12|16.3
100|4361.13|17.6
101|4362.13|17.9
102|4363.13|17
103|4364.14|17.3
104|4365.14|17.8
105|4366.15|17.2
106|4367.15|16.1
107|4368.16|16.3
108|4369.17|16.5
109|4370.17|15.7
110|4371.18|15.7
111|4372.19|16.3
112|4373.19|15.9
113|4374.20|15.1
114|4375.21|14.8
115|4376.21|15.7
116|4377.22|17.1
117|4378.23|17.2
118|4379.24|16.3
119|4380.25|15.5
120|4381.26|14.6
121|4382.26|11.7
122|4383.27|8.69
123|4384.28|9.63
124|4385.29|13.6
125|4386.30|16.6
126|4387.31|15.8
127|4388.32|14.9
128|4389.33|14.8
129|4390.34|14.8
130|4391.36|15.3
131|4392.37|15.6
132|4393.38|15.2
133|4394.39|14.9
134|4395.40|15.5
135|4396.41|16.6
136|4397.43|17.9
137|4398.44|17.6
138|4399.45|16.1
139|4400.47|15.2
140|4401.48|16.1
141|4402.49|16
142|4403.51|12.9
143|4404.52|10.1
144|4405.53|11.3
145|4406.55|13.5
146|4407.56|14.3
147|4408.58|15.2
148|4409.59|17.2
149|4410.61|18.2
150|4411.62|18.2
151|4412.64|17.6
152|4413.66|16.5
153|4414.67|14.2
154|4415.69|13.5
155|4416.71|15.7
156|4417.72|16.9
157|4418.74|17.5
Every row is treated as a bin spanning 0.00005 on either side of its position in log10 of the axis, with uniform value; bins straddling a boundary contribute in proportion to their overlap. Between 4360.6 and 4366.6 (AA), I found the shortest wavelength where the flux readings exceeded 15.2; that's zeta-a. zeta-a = 4361.13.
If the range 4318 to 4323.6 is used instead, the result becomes 4318.16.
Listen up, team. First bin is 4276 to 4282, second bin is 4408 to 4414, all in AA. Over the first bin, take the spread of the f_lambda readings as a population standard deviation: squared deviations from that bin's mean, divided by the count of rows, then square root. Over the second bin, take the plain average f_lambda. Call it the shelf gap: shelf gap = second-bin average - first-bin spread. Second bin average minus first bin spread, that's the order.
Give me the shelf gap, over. 15.9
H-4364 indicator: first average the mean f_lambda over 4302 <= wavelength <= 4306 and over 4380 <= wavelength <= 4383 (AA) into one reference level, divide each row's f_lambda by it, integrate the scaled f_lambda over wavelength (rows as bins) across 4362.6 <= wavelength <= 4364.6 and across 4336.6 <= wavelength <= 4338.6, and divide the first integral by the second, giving 1.17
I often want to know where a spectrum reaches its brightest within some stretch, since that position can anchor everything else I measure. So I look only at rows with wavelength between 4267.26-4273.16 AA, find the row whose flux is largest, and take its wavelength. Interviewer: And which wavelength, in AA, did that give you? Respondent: 4267.75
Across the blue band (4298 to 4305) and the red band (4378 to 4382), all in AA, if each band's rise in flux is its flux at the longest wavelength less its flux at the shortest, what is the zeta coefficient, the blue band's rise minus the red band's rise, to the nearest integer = 3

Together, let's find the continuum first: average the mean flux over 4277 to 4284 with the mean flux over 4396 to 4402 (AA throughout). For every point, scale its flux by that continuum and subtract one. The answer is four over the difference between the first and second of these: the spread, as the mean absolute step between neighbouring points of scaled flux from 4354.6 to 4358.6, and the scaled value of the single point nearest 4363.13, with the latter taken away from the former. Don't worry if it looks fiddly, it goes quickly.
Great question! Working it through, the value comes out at -46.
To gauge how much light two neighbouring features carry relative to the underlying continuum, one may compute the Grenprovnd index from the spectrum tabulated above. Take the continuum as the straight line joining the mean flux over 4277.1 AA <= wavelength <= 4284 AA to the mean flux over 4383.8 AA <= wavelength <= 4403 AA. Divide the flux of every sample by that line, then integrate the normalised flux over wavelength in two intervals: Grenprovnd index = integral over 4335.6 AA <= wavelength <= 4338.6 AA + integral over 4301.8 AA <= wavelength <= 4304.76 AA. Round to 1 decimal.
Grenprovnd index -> 5.2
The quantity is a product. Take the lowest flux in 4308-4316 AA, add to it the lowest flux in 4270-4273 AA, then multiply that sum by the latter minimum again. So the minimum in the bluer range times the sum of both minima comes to 119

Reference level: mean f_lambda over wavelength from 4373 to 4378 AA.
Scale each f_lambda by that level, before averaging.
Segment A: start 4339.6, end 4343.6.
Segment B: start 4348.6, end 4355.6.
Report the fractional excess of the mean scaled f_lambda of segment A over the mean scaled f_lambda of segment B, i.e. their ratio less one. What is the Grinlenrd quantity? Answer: -0.1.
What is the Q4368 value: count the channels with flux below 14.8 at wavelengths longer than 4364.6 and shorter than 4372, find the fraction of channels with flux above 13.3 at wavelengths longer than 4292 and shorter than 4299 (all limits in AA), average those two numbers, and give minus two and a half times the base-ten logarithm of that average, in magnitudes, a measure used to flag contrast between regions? 2.9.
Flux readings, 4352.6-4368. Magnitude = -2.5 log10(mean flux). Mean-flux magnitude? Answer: -3.05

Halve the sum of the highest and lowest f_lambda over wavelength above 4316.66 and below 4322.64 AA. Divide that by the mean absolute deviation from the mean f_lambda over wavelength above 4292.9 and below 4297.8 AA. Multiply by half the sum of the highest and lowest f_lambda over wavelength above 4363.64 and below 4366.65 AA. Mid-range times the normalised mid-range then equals 753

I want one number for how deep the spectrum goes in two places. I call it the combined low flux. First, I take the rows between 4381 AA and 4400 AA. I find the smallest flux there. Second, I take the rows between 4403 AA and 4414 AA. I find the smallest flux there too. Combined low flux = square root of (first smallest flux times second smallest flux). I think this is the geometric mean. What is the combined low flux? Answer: 9.4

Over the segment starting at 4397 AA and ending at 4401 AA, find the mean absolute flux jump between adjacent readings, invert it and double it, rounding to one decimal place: 2.2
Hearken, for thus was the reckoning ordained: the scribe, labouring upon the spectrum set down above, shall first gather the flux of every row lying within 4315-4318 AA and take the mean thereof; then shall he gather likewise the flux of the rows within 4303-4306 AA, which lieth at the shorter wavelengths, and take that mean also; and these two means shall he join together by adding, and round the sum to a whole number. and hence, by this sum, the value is 28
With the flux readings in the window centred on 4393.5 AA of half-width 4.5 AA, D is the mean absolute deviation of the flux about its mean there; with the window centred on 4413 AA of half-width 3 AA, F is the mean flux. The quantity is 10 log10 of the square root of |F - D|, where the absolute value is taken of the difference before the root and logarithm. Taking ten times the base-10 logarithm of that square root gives 6.0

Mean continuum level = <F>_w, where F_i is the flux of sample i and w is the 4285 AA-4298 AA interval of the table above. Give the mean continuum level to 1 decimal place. 12.4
